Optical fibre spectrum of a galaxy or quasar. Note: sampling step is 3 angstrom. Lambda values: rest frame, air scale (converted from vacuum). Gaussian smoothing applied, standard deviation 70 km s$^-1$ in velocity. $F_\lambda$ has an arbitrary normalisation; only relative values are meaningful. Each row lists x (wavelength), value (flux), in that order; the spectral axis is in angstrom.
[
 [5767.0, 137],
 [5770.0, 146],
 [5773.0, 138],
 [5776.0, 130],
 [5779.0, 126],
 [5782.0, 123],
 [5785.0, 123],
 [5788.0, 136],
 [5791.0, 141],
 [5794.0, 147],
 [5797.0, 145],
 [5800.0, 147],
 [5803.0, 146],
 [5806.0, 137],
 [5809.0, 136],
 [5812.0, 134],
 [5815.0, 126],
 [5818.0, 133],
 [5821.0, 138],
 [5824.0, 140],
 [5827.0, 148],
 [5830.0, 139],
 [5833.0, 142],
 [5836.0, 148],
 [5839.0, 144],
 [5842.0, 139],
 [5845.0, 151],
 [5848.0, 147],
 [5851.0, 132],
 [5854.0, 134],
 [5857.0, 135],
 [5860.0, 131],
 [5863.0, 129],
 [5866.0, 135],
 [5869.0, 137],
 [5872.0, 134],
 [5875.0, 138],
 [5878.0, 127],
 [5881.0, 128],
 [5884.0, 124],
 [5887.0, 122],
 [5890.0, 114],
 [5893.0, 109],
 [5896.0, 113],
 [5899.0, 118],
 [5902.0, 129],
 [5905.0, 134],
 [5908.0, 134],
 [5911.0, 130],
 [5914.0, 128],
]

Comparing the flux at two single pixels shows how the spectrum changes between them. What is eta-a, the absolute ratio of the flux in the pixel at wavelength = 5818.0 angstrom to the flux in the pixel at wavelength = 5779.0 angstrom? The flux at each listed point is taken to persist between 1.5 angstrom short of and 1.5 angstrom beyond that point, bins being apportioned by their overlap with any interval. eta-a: 1.06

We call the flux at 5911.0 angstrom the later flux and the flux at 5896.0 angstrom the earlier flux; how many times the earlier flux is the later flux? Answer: 1.15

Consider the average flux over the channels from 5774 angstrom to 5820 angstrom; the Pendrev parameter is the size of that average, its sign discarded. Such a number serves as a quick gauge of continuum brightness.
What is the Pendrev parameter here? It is 135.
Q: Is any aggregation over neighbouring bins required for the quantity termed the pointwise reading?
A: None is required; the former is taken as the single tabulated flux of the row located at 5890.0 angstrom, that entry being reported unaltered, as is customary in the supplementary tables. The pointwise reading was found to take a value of 114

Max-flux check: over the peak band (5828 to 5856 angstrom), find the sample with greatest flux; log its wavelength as 5845.0 angstrom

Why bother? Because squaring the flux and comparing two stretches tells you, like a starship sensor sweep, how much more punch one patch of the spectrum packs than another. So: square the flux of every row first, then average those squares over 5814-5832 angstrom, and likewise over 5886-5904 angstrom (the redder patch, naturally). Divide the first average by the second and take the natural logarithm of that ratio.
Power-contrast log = 0.3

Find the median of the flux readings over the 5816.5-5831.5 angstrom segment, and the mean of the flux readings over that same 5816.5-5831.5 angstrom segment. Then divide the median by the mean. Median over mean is 1.00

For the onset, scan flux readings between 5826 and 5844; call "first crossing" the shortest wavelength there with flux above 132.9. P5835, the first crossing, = 5827.0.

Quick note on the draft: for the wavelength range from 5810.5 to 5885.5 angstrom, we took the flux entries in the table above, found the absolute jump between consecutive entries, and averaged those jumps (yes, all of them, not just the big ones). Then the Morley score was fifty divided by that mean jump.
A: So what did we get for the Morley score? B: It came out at 9.4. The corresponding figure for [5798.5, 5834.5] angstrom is 10.0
